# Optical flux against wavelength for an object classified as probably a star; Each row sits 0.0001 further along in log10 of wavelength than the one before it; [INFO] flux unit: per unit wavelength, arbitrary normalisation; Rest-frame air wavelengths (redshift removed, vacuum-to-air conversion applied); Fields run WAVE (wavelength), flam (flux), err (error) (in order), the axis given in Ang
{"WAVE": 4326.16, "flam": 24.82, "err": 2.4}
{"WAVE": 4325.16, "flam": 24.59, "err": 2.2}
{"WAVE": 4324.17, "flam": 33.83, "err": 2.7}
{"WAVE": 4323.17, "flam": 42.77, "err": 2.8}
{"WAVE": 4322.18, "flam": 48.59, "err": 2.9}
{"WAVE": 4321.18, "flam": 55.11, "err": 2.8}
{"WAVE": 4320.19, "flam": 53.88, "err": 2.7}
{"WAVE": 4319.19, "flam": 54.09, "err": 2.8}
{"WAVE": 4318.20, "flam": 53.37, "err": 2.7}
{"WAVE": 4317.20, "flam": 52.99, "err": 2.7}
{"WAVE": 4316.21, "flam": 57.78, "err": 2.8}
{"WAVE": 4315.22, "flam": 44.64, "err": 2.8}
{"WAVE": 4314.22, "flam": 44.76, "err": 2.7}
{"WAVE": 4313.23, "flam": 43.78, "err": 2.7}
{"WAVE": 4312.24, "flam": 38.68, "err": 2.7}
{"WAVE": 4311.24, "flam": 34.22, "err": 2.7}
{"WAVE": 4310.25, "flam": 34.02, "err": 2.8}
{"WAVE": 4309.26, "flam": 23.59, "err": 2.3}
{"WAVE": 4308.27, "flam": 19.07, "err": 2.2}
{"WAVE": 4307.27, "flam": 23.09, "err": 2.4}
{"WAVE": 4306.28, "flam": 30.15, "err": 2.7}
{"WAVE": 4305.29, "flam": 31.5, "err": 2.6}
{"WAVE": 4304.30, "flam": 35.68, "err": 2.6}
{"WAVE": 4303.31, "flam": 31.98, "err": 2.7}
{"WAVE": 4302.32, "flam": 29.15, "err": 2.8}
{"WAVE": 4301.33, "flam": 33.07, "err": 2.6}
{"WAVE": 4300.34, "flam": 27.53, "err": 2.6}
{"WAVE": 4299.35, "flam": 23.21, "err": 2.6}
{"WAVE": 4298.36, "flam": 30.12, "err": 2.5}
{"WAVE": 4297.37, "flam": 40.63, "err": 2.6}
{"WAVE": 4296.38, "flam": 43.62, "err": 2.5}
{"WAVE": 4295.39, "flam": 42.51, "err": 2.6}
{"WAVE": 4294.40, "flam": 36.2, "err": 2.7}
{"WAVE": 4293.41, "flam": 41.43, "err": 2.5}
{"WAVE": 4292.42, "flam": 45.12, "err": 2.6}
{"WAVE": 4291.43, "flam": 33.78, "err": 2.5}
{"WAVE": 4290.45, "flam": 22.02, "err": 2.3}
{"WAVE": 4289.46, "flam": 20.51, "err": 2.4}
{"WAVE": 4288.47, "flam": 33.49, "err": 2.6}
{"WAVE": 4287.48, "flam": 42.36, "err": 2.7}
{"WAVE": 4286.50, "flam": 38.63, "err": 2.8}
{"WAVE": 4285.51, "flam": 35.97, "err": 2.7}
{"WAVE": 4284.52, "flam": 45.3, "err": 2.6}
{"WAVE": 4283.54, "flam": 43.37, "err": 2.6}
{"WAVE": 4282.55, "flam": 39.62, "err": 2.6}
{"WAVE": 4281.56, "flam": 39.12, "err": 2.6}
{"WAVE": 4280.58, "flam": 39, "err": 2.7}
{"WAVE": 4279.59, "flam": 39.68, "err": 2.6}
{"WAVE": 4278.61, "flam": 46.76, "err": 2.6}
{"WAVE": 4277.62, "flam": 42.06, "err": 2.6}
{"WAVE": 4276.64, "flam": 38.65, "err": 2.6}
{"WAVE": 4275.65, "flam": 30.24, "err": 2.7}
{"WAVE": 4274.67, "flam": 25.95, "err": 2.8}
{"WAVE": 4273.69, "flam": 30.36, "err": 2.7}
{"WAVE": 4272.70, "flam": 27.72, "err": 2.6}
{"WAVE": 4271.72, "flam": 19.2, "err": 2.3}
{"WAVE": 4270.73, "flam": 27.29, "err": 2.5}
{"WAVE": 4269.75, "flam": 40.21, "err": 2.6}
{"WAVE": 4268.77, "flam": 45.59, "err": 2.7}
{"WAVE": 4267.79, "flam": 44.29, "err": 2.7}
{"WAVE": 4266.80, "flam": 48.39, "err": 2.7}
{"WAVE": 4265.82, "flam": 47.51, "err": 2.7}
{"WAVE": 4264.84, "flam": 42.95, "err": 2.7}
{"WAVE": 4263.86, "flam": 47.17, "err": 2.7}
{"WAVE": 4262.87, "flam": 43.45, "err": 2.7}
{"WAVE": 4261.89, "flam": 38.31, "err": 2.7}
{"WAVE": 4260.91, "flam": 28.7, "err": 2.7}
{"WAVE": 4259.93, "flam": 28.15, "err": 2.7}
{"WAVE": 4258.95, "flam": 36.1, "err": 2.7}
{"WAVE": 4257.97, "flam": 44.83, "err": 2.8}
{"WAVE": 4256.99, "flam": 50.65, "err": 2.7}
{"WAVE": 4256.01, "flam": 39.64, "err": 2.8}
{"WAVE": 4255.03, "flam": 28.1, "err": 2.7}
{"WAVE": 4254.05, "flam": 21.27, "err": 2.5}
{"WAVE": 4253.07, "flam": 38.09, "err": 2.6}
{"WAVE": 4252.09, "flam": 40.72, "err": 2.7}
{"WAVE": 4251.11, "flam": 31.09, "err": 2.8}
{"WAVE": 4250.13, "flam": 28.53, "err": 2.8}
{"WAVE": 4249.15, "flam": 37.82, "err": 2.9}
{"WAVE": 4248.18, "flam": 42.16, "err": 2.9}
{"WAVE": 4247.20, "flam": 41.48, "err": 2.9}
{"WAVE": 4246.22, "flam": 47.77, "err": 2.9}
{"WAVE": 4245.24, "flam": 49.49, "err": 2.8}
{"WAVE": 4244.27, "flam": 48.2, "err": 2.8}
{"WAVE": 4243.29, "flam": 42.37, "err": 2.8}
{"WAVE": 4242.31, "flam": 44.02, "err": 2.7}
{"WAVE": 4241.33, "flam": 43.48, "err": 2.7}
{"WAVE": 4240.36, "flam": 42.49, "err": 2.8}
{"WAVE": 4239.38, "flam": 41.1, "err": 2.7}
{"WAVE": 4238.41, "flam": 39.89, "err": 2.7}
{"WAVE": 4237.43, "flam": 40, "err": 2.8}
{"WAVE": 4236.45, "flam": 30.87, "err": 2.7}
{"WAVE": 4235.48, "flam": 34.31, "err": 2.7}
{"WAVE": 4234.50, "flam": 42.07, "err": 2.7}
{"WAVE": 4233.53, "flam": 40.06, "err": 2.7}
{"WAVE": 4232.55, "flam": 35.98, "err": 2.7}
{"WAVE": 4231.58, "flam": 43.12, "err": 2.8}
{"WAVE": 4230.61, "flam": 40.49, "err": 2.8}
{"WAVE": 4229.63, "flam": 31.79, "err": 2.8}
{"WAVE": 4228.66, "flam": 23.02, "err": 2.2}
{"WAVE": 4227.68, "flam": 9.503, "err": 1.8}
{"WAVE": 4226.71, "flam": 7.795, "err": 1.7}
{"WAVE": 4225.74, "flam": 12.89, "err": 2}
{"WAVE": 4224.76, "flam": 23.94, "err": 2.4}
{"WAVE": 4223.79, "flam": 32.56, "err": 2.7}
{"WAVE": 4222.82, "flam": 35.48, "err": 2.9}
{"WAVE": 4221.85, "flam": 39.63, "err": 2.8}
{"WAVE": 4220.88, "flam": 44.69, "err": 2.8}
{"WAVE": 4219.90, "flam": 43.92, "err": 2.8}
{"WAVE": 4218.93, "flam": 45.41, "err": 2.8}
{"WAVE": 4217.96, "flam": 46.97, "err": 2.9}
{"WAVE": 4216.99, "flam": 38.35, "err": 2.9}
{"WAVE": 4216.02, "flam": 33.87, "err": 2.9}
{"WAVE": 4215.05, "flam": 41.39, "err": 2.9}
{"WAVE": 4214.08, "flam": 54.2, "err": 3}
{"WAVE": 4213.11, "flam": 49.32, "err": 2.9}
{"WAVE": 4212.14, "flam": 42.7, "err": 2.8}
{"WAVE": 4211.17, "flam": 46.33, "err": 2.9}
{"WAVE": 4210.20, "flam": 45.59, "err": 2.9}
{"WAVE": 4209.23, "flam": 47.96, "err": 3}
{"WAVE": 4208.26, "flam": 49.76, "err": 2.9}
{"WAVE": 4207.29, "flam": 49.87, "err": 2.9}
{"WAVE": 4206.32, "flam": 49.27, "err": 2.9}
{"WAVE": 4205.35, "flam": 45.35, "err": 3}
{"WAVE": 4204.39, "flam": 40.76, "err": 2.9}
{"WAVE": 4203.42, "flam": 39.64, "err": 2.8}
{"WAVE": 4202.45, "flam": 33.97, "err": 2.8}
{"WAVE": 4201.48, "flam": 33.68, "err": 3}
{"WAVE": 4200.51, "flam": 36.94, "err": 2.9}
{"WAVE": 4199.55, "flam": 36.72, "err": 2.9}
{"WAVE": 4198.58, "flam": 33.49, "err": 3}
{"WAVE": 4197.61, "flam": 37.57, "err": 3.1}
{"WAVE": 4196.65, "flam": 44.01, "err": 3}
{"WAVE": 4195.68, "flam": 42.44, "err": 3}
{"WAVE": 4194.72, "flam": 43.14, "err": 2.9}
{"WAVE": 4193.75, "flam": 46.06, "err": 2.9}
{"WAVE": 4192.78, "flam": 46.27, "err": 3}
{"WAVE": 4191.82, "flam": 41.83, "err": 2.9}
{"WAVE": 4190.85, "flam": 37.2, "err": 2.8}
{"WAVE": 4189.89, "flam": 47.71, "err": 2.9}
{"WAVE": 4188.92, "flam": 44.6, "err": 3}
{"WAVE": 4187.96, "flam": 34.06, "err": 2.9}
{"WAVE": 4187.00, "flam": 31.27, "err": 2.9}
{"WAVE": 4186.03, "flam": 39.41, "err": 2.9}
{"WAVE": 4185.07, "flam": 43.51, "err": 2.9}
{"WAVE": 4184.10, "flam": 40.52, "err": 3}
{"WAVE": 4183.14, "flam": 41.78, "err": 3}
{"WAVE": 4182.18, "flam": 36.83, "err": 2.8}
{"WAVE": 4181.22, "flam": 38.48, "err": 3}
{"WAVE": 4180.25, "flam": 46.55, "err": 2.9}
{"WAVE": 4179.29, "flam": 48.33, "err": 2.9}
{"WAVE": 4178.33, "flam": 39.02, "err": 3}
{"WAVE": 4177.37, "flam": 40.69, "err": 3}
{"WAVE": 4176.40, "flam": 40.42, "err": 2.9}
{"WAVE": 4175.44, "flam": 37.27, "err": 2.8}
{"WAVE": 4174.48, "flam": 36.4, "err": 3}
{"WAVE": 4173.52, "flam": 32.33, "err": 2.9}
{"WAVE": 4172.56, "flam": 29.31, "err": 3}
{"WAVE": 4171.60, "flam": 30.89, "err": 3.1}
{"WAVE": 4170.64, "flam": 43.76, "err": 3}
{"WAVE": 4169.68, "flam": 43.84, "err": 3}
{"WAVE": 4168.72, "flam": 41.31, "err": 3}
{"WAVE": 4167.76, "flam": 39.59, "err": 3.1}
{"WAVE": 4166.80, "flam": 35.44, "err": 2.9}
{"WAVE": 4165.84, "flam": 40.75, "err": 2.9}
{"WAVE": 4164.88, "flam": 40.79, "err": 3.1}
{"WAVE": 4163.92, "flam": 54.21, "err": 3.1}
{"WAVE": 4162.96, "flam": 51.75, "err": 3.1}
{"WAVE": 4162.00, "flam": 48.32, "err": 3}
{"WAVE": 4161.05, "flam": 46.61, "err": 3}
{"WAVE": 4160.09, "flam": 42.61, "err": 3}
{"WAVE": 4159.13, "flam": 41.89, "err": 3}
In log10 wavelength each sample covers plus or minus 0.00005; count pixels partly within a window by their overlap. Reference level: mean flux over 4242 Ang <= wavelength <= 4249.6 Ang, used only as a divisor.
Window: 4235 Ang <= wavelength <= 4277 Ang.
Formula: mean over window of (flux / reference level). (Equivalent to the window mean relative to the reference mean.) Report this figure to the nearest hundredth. 0.86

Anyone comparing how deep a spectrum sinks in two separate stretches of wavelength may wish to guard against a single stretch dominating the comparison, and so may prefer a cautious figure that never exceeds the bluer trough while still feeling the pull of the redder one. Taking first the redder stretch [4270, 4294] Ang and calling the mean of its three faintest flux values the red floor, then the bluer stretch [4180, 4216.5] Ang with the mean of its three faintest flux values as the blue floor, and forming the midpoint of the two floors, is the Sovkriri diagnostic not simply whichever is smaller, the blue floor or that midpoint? 27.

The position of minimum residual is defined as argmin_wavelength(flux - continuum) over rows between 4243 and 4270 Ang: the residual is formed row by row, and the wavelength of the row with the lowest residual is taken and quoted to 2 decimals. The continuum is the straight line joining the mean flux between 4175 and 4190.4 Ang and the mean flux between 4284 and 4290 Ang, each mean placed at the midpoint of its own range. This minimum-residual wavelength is 4254.05 Ang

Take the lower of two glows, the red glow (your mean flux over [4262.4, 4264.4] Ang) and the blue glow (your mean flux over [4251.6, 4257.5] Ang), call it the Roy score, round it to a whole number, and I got 36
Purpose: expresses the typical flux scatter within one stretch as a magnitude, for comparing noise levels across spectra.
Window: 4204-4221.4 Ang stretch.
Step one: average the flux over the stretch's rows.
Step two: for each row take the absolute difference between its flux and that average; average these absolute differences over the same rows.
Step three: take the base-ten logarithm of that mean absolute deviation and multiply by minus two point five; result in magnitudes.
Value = -1.4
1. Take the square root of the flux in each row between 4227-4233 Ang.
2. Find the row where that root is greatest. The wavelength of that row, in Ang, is 4231.58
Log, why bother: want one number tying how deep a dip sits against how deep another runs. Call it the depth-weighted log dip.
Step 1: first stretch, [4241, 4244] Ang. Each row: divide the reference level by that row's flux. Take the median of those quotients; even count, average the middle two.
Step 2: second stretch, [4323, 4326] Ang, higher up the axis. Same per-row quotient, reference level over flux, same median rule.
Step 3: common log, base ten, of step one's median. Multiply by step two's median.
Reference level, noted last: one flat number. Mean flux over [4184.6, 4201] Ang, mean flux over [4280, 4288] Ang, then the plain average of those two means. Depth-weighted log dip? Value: -0.038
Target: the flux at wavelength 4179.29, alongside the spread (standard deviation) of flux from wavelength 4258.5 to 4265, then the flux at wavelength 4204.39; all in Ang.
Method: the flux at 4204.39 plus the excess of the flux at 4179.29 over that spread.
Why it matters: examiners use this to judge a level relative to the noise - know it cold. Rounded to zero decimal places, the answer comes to 82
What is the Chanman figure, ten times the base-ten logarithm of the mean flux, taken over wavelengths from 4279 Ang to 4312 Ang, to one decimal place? 15.3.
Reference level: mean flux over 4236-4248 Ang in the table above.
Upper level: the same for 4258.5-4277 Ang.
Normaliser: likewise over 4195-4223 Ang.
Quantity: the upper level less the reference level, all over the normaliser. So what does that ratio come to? -0.15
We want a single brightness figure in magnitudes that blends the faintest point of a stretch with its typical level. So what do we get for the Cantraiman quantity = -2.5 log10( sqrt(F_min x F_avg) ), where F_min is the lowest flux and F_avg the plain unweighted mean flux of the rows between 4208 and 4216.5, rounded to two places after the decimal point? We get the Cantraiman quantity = -3.99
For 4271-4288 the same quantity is -3.56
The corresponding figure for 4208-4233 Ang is -3.08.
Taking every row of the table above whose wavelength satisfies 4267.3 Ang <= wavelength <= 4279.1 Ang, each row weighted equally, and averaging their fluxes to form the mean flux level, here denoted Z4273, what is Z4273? 35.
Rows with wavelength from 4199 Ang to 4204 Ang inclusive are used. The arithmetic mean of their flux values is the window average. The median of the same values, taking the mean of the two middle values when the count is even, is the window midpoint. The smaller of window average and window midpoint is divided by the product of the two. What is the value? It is 0.027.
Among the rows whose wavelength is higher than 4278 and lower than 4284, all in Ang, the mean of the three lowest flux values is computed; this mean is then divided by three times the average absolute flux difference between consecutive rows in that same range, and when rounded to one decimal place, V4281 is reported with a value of 5.4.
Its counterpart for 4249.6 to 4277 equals 1.2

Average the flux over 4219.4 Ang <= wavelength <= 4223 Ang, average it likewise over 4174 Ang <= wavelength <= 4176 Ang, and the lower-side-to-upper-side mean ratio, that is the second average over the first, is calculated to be 0.90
